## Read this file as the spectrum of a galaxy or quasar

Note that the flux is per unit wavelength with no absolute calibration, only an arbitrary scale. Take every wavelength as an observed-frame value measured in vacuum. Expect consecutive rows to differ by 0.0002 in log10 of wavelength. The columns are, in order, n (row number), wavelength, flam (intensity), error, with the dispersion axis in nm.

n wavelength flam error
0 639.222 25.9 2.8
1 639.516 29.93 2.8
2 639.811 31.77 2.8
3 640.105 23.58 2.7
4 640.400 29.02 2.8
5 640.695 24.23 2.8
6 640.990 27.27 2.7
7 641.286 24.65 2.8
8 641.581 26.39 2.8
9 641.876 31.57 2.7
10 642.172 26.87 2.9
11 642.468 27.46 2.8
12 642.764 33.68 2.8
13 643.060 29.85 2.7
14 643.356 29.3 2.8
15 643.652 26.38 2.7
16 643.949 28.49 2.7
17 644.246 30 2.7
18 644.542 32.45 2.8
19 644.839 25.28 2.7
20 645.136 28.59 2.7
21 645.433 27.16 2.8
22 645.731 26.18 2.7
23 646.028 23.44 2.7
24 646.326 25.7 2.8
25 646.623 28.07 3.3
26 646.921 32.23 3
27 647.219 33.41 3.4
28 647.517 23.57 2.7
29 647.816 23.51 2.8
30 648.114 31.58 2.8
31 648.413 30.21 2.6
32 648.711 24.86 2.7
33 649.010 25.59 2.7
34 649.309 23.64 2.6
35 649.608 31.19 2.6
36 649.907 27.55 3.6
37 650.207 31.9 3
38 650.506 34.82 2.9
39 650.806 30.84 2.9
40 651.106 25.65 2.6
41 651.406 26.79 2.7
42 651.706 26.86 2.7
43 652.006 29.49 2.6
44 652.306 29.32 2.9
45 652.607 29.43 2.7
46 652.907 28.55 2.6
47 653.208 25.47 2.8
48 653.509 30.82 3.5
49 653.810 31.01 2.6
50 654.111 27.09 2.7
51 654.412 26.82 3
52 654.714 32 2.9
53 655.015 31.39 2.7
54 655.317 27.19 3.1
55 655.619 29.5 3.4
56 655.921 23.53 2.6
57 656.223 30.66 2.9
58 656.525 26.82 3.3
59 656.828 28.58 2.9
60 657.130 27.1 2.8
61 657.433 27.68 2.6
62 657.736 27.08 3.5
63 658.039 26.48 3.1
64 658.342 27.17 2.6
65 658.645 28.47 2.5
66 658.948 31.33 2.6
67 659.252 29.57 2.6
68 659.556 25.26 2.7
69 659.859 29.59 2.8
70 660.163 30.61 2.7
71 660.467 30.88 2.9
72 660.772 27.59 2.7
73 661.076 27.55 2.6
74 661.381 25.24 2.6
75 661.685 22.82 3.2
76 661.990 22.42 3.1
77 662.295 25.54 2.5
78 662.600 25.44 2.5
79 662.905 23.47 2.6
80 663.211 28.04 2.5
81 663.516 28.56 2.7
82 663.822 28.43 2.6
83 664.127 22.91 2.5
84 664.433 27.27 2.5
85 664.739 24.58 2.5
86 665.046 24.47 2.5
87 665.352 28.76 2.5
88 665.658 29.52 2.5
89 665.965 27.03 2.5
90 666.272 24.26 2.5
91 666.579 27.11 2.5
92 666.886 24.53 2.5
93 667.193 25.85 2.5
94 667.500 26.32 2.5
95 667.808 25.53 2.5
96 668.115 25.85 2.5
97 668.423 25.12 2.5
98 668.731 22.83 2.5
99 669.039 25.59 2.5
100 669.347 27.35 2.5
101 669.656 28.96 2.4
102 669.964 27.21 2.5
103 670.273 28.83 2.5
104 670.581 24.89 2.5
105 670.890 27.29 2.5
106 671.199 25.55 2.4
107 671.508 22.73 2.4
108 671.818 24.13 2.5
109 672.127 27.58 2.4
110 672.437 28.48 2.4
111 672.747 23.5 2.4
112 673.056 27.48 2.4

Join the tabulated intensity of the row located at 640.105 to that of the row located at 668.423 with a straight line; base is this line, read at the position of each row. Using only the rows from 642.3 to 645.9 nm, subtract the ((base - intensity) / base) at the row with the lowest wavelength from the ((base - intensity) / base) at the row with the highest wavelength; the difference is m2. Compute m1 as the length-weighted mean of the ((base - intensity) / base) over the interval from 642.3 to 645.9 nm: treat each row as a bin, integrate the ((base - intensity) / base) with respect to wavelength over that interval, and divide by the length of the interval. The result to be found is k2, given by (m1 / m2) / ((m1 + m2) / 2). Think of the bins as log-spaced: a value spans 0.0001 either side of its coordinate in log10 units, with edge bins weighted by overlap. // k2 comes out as 46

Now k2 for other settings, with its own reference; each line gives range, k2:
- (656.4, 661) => -84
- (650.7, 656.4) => 101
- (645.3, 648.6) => -10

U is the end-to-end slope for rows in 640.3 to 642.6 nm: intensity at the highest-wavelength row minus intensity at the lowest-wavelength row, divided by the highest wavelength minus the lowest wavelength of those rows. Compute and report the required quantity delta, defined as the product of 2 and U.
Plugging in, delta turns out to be -2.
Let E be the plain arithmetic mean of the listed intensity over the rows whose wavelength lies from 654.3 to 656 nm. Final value 28.4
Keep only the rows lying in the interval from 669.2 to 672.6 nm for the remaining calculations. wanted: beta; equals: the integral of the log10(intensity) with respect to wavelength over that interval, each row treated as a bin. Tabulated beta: 4.84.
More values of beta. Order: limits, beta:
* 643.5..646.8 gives 4.74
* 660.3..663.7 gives 4.81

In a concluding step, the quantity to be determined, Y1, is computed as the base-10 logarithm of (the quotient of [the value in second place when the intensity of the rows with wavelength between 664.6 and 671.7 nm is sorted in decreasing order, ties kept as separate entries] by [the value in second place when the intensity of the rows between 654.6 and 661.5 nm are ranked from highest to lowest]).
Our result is -0.035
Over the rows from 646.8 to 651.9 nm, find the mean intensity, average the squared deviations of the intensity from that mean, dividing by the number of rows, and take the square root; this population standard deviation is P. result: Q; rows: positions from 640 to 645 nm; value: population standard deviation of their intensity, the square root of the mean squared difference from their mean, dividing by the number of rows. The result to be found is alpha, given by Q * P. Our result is 10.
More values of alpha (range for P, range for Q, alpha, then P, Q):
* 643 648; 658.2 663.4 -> 8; 3.0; 2.72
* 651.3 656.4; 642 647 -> 6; 2.3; 2.65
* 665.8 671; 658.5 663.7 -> 4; 1.6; 2.74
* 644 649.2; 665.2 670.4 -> 6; 3.3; 1.79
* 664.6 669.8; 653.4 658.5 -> 4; 1.8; 2.19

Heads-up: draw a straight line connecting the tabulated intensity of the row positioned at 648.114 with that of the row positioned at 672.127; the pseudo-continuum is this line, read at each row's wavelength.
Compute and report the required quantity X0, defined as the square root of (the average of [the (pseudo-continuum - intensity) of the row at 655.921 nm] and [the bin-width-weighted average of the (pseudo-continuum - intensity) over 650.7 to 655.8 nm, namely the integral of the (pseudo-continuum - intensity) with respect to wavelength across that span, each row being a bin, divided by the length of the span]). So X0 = 2.1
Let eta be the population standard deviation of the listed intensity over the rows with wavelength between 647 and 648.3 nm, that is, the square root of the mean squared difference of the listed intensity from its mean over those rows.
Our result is 4.5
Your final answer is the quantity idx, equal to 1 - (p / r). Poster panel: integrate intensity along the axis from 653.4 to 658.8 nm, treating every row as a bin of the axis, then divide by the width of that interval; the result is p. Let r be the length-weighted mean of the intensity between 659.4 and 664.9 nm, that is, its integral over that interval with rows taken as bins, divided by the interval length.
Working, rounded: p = 28.3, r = 26.5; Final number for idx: -0.07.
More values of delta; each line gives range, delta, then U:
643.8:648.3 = 1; 0.7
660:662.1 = -9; -4.5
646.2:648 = -3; -1.5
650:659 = 0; -0.1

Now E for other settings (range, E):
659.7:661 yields 29.7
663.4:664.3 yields 26.6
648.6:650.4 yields 27.5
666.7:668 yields 25.6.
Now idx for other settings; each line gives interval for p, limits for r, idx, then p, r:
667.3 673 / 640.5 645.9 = 0.07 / 26.0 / 28.1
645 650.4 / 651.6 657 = 0.03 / 27.7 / 28.6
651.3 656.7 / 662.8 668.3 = -0.09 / 28.5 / 26.3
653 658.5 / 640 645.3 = 0.00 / 28.1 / 28.1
